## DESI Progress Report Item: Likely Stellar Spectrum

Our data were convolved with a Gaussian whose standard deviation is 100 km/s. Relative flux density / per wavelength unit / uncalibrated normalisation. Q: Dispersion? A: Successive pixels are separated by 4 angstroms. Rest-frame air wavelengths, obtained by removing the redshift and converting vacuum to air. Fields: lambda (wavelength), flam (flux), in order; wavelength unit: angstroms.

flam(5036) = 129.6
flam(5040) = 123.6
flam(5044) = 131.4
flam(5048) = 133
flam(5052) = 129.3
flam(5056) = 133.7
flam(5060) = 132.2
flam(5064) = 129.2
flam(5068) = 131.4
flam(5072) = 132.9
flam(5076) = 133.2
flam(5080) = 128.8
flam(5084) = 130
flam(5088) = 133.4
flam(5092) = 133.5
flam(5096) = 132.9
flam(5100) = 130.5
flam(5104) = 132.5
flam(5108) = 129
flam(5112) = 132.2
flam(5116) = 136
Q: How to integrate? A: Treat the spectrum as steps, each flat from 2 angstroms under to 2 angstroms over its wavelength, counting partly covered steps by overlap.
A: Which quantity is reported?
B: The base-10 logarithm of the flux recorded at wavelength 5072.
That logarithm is 2.12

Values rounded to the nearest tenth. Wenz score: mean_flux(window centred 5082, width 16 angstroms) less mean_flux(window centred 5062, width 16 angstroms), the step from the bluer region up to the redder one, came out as -0.3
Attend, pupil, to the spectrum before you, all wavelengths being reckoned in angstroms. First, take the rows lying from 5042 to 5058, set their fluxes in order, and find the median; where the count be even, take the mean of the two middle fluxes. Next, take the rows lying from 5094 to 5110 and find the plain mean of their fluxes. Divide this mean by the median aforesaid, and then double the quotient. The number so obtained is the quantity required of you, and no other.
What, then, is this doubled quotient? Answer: 1.99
